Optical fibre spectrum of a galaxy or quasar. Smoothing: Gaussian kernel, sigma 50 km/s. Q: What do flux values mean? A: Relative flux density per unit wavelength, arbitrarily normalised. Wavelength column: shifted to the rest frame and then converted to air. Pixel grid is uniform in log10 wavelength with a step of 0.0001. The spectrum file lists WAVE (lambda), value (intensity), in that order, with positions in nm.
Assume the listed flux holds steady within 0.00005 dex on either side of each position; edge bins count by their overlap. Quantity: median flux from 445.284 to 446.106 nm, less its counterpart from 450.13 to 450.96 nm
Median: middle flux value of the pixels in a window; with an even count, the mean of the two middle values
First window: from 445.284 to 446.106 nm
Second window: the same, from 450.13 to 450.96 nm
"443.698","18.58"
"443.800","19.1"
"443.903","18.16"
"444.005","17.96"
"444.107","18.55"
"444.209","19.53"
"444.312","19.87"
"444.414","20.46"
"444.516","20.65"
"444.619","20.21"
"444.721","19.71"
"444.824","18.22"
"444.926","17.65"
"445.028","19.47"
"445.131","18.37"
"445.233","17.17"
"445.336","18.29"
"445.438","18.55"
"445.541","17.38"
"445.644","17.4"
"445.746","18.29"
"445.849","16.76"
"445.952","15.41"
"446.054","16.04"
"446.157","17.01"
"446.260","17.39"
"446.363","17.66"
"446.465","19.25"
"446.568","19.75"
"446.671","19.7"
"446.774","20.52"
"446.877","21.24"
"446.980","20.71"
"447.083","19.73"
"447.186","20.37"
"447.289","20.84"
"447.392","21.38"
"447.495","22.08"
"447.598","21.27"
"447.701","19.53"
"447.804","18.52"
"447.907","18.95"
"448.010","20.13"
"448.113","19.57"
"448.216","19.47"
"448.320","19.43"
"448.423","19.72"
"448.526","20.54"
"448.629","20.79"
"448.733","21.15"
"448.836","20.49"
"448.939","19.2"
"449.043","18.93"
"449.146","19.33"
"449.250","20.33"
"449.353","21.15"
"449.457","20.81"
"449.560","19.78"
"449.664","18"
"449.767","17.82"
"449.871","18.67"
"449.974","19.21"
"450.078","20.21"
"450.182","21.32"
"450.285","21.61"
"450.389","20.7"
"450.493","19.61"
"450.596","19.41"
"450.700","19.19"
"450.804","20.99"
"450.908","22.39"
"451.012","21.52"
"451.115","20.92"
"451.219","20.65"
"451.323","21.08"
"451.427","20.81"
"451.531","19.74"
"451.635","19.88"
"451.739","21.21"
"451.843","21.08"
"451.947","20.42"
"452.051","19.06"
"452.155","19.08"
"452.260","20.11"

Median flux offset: -3.5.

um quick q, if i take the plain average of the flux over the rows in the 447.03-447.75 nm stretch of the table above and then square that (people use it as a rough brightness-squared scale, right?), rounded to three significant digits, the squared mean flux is 430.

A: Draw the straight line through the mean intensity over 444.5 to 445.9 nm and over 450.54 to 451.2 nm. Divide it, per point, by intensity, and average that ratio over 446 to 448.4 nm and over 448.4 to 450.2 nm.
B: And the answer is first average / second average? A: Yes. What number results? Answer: 0.97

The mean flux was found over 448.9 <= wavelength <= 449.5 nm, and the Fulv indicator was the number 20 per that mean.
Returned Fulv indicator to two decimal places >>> 1.00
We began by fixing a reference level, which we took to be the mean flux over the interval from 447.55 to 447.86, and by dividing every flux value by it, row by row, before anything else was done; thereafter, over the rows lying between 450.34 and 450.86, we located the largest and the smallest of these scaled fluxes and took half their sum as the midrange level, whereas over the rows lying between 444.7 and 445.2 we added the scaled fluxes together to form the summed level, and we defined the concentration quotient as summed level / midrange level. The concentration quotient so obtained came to 4.65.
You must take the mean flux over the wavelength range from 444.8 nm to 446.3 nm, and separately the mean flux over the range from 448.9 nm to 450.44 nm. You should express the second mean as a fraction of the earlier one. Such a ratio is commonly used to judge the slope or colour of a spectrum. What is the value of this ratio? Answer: 1.13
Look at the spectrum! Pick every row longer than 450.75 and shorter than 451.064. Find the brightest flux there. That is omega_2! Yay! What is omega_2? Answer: 22.39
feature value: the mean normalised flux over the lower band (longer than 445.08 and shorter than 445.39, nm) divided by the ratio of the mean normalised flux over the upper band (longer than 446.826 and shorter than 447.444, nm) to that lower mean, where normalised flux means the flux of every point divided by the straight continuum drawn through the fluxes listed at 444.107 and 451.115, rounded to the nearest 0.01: 0.85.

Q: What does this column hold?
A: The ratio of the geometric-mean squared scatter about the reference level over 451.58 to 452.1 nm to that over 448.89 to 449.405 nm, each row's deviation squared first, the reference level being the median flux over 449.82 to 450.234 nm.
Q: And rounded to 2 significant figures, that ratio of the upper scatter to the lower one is 1.1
